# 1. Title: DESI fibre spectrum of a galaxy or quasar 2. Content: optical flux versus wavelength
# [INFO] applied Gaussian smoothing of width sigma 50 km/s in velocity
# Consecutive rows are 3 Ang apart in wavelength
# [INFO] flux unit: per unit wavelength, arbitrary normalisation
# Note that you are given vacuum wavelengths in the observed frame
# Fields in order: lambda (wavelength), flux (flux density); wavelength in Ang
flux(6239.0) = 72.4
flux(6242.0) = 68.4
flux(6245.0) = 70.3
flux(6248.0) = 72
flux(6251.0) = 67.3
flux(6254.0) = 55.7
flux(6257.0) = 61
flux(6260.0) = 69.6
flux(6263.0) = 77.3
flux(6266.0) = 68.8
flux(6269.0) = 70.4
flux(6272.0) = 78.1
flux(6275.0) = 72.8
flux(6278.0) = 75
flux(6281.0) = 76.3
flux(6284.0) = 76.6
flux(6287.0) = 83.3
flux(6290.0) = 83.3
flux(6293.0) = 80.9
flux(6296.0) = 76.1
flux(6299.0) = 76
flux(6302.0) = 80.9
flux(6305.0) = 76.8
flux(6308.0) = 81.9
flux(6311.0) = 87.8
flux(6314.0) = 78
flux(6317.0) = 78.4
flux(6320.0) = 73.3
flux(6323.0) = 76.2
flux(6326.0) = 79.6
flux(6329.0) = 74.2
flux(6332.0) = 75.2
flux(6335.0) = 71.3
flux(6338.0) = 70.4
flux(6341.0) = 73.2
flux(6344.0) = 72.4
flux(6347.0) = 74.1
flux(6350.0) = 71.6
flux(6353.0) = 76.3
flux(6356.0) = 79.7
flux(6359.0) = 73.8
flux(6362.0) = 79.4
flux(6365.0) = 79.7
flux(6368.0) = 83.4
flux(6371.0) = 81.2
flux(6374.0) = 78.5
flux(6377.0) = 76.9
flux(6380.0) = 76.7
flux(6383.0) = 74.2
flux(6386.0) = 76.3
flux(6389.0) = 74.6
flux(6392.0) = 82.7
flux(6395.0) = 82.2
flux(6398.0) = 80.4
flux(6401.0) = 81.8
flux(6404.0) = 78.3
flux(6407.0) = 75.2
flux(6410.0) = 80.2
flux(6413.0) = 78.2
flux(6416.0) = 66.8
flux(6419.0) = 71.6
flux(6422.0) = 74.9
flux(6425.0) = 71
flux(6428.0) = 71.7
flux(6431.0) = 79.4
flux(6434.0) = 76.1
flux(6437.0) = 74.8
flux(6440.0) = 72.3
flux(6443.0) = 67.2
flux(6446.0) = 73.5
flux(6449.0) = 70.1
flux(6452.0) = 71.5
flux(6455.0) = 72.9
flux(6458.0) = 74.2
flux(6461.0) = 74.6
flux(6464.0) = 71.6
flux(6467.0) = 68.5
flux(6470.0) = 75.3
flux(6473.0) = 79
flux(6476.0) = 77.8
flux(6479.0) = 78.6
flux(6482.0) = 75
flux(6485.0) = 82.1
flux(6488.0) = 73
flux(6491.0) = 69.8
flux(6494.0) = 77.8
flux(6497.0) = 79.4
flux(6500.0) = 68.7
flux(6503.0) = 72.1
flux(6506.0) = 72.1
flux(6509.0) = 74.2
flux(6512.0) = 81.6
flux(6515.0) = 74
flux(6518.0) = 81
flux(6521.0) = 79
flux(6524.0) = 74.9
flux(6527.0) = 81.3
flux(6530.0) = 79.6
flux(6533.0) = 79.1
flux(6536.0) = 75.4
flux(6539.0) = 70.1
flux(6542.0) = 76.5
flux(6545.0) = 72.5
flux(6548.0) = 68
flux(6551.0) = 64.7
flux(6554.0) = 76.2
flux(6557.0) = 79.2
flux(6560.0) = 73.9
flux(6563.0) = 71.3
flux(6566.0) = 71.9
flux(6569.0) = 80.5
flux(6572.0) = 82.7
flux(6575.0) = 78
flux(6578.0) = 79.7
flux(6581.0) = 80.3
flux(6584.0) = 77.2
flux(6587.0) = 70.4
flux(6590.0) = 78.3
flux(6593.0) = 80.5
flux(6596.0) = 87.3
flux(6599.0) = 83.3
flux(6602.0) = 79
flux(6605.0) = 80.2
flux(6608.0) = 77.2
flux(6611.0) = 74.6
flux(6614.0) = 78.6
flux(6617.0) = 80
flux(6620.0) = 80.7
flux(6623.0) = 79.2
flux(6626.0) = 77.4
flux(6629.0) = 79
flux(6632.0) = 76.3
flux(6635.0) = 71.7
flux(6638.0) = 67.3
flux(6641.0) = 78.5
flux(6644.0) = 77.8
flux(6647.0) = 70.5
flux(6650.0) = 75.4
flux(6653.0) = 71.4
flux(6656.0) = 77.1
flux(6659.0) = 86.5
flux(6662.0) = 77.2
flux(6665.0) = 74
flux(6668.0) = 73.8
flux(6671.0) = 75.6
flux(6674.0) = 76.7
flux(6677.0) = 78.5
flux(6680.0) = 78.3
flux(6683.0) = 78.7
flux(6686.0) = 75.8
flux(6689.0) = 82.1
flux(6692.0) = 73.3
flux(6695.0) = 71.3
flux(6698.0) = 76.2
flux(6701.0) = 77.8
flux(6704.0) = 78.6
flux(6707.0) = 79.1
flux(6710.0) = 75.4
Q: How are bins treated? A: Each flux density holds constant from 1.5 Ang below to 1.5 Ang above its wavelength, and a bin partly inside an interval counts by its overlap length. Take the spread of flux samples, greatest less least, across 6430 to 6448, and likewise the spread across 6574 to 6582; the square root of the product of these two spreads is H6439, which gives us 5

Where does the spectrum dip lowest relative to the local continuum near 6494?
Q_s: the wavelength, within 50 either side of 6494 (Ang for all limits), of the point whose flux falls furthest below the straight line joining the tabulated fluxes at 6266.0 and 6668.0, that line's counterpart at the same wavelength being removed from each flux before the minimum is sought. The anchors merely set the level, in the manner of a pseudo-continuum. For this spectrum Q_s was 6500.0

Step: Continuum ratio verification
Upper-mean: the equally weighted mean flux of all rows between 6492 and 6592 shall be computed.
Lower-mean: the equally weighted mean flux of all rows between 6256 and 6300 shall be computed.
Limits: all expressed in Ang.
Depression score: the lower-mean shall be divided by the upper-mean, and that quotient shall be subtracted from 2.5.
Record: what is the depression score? 1.51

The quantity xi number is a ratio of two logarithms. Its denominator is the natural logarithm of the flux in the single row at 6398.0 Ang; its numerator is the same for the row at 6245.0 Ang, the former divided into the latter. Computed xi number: 0.97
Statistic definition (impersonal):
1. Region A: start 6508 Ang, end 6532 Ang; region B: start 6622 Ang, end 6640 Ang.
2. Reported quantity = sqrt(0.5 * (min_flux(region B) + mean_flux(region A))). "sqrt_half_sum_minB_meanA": 8.53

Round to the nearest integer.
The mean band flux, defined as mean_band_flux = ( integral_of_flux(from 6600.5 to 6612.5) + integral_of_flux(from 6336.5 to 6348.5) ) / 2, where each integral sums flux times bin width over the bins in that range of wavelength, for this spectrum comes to 902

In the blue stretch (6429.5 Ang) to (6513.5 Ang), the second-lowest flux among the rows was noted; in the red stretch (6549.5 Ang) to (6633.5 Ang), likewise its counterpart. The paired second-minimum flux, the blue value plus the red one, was 139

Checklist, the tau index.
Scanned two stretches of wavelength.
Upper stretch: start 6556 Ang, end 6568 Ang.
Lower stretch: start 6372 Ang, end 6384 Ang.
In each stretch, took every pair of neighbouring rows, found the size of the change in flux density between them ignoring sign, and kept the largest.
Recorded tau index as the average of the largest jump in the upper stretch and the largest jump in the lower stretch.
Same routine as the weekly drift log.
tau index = 3.9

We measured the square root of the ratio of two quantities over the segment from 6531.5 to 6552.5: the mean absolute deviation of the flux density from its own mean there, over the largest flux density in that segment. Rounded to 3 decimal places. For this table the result 0.226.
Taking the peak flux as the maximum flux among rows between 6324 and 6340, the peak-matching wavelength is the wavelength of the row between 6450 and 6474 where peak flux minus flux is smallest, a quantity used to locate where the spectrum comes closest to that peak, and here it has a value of 6473.0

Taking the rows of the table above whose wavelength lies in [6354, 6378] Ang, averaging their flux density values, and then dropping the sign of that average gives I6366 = 79.1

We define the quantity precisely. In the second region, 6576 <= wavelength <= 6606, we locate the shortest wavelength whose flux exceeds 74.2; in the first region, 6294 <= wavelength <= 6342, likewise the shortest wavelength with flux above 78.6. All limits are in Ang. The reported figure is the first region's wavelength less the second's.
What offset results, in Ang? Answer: -276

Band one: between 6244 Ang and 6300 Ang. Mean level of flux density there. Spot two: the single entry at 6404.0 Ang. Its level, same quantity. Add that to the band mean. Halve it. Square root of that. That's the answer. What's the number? 8.70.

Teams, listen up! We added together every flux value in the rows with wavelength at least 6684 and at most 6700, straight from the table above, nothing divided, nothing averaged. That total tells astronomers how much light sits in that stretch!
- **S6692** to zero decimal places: 379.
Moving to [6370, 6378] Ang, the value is 237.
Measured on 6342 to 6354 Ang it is 294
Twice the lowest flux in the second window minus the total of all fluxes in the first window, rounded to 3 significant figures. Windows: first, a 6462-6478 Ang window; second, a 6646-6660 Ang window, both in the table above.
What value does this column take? -231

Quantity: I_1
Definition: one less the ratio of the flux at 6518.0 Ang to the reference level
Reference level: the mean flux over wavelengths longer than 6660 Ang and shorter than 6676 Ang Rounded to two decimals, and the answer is -0.07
